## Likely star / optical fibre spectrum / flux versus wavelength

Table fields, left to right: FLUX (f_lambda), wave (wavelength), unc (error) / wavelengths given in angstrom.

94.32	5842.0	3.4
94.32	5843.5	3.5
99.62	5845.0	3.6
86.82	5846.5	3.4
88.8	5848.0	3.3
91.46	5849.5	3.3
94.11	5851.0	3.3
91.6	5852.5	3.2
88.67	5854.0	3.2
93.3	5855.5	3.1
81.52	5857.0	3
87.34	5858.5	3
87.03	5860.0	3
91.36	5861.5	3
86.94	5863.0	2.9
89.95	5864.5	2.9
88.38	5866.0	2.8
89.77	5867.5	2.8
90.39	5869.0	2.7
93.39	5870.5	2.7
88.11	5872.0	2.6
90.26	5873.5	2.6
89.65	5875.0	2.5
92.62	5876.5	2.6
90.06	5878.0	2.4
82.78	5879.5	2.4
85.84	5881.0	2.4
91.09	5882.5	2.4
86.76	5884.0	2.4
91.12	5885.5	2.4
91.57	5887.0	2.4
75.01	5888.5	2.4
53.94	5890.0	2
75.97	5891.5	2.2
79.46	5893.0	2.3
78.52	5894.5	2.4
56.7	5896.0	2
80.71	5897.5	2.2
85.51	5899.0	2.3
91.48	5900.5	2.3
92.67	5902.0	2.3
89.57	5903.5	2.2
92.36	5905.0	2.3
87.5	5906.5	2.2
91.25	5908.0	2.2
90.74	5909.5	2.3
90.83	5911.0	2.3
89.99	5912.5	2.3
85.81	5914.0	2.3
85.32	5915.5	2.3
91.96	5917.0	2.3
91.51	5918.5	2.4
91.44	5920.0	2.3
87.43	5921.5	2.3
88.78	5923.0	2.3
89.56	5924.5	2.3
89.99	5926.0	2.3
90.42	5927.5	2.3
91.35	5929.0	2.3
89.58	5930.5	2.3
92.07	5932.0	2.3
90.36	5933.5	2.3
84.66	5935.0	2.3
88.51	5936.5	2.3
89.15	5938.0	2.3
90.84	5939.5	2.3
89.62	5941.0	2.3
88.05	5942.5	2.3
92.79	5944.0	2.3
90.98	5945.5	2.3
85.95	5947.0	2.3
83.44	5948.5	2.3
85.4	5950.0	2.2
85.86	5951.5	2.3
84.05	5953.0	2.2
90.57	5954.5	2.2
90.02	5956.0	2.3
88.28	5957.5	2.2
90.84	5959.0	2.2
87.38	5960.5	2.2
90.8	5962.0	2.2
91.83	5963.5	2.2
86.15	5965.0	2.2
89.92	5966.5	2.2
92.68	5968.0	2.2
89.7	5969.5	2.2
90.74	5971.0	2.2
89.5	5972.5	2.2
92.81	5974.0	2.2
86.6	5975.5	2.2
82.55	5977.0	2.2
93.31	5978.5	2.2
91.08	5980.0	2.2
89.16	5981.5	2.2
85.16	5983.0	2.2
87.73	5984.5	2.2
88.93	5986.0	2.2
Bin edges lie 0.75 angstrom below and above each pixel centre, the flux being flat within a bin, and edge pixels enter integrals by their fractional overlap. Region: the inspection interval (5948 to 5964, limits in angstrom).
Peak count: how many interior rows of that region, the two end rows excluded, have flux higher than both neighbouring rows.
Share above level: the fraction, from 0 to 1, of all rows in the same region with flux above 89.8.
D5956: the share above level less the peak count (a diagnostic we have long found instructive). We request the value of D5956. -2.5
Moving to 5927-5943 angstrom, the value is -2.5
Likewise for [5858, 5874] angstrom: -2.5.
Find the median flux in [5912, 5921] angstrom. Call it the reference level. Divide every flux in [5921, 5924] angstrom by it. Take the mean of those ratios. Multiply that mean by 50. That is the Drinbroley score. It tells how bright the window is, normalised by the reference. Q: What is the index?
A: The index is 49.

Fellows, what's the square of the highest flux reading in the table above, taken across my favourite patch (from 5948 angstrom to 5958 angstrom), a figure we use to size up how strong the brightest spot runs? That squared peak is 8203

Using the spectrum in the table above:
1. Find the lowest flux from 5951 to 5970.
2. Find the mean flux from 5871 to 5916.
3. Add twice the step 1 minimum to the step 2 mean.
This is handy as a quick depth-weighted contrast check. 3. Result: 253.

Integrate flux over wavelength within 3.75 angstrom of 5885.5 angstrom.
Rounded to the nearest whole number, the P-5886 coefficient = 653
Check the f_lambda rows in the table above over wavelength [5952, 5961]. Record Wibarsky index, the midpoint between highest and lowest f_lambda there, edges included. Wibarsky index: 87.4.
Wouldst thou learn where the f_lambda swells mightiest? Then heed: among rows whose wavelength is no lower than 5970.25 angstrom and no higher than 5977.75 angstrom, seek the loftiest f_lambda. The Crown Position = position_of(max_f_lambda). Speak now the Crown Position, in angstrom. 5974.0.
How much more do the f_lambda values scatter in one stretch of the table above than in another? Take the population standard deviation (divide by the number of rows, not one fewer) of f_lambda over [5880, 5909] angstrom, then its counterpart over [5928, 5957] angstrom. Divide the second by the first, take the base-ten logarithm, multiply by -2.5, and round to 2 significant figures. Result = 1.5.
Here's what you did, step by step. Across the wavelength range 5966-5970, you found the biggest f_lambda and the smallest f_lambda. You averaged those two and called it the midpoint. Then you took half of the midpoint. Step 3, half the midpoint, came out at 45.6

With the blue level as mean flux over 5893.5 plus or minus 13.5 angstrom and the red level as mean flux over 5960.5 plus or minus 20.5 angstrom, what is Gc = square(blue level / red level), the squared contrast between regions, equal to 0.86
